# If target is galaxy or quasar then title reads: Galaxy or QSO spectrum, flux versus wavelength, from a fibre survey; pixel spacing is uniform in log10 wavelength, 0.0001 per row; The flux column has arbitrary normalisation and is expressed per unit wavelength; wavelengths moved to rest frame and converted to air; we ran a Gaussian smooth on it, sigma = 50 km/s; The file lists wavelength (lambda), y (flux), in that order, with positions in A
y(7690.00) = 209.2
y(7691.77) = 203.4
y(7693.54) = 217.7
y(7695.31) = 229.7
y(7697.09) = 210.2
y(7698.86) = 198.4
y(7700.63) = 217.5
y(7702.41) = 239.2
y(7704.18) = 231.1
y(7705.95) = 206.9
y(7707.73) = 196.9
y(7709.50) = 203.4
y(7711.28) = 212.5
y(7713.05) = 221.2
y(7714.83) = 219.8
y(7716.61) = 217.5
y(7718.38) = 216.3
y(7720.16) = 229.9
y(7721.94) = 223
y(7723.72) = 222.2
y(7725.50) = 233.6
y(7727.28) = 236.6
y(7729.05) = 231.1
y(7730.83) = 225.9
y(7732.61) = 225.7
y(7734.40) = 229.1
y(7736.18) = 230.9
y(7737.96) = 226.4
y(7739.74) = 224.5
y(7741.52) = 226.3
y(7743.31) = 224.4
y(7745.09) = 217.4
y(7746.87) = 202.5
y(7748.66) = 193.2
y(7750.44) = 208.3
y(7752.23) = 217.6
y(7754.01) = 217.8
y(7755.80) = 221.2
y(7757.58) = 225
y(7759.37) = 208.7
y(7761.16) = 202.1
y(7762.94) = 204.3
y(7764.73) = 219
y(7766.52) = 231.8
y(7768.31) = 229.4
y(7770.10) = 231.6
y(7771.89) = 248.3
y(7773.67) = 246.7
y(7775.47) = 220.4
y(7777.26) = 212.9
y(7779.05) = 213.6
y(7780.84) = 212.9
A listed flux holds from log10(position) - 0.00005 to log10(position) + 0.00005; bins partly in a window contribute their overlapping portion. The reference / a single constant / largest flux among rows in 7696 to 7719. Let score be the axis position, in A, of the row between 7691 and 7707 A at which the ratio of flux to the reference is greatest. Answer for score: 7702.41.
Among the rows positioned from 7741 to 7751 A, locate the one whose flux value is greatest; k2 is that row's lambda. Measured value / 7741.52 A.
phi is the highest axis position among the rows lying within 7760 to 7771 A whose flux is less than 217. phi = 7762.94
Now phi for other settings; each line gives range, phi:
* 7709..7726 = 7718.38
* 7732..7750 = 7748.66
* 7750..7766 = 7762.94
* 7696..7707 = 7705.95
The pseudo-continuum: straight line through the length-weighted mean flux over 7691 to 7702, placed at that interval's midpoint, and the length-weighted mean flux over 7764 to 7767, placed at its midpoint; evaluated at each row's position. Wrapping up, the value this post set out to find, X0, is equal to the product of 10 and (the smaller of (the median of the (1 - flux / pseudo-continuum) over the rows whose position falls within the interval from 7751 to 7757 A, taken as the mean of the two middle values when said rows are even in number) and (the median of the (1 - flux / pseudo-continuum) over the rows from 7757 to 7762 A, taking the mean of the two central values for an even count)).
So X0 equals 0.23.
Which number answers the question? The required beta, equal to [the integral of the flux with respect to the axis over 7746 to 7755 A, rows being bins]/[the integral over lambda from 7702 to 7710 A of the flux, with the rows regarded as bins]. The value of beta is 1.09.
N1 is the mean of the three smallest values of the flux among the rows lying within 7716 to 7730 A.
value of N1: 219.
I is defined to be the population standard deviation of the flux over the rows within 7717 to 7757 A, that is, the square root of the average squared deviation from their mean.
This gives 10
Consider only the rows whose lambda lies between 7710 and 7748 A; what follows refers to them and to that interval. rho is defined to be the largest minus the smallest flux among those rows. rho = 34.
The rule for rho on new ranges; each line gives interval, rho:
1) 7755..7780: 46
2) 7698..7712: 42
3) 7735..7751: 38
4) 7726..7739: 11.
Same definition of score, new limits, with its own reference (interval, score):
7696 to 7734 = 7702.41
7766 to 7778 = 7771.89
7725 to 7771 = 7727.28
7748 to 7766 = 7757.58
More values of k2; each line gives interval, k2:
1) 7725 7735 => 7727.28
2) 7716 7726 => 7725.50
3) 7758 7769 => 7766.52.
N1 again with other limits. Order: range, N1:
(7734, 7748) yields 215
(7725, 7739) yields 226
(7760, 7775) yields 208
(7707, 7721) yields 204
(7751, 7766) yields 205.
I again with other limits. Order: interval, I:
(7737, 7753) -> 11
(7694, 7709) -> 15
